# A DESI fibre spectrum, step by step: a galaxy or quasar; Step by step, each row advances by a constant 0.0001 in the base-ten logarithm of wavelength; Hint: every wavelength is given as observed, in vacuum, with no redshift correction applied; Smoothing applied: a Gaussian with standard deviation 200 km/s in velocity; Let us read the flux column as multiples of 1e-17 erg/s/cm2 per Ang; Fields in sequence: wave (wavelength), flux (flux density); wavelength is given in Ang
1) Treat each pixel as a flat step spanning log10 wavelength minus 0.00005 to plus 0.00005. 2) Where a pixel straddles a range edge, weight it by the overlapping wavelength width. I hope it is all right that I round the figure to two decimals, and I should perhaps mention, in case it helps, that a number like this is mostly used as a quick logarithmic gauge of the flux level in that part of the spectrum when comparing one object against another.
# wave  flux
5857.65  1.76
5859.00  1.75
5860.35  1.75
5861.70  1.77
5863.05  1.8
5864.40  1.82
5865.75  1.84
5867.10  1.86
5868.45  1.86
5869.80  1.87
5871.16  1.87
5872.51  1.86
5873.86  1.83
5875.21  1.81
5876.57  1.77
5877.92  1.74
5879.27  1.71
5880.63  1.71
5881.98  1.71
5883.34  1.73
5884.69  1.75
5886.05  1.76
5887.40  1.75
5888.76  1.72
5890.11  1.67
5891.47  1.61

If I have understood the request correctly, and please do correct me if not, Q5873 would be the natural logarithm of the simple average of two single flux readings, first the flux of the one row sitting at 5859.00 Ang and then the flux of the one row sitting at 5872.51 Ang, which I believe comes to 0.59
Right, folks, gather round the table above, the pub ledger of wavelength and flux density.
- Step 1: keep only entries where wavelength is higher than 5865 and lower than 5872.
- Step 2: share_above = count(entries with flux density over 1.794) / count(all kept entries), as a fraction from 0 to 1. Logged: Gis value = 1.0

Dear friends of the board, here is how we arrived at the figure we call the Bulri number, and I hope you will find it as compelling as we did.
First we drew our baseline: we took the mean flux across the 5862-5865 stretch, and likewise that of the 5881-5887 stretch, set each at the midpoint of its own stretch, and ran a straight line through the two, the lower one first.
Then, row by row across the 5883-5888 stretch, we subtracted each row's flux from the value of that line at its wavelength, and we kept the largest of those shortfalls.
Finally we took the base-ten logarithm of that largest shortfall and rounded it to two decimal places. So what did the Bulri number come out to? -2.00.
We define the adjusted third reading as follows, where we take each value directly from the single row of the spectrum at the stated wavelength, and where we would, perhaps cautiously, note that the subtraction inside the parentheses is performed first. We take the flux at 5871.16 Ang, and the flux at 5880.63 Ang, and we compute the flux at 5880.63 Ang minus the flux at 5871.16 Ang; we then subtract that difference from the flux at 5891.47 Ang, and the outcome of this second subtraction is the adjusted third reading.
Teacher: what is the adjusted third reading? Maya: 1.77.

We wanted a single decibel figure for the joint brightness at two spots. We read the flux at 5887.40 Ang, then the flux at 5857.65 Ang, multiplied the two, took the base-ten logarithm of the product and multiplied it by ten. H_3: 4.89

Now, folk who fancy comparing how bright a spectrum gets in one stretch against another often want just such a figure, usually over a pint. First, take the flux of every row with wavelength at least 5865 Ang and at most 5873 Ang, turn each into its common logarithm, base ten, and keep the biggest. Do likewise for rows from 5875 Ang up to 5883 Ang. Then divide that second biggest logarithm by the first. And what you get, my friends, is 0.95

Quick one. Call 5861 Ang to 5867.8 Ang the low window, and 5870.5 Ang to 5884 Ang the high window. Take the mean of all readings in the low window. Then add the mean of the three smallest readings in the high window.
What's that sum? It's 3.53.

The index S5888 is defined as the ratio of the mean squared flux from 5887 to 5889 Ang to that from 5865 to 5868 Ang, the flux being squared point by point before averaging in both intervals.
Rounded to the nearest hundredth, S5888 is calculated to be 0.88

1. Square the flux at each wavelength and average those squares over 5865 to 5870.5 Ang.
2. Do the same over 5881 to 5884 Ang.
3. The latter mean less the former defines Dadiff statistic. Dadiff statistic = -0.49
